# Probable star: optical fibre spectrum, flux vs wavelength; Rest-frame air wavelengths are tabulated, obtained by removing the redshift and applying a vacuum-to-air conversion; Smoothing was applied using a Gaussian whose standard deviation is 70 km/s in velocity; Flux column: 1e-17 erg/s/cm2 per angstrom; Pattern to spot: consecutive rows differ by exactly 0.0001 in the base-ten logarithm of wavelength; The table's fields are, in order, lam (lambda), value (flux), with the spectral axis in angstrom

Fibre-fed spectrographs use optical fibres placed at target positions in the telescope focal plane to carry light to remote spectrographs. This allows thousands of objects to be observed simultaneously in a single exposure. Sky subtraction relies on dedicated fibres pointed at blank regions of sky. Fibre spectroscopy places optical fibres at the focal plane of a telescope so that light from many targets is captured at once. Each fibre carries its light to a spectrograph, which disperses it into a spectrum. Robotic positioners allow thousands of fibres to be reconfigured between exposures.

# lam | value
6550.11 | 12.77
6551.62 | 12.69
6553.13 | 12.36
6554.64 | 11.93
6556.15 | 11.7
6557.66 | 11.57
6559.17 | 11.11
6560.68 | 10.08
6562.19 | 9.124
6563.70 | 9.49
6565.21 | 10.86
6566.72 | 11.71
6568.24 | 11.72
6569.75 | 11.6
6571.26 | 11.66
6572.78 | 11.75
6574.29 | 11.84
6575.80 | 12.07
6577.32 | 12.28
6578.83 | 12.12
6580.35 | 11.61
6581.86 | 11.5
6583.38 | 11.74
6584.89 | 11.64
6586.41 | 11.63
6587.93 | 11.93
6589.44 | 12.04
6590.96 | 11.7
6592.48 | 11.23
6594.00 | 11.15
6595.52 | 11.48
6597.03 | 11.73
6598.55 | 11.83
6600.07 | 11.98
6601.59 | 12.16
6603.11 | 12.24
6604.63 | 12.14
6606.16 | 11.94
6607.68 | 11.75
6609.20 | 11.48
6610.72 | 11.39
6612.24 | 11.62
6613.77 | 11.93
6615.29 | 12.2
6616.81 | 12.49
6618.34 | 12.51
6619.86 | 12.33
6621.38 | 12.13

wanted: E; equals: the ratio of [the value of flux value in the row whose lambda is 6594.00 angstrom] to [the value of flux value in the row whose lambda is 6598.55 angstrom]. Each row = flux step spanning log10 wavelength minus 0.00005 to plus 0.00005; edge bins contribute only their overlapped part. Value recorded 0.94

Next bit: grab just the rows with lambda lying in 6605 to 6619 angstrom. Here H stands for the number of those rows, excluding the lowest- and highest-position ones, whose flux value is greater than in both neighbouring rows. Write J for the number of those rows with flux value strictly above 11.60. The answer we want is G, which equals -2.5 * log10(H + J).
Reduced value -2.1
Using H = 0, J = 7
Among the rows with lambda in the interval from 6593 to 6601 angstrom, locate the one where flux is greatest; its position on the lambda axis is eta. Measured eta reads 6600.07 angstrom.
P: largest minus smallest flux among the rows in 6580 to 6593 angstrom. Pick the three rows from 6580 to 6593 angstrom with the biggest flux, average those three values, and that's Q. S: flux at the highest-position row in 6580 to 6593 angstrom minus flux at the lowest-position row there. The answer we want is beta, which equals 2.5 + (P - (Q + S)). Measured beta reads -8.2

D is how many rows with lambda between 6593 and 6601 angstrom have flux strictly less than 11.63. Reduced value 2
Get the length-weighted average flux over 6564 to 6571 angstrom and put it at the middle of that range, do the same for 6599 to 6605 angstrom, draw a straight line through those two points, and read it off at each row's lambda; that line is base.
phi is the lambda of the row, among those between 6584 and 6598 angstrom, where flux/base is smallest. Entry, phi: 6594.00 angstrom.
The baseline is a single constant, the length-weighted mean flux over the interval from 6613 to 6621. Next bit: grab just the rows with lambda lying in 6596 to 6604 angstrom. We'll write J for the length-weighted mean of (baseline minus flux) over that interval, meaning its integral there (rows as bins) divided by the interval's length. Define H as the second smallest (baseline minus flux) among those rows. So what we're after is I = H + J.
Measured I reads 0.4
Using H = 0.1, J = 0.3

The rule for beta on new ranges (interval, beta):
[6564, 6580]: -9.5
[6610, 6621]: -9.8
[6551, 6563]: -2.7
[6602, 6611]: -7.9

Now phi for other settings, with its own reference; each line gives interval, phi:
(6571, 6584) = 6581.86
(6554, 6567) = 6562.19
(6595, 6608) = 6595.52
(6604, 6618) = 6610.72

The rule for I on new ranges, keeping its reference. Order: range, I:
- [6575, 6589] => 0.6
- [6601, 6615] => 0.6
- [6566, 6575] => 1.1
